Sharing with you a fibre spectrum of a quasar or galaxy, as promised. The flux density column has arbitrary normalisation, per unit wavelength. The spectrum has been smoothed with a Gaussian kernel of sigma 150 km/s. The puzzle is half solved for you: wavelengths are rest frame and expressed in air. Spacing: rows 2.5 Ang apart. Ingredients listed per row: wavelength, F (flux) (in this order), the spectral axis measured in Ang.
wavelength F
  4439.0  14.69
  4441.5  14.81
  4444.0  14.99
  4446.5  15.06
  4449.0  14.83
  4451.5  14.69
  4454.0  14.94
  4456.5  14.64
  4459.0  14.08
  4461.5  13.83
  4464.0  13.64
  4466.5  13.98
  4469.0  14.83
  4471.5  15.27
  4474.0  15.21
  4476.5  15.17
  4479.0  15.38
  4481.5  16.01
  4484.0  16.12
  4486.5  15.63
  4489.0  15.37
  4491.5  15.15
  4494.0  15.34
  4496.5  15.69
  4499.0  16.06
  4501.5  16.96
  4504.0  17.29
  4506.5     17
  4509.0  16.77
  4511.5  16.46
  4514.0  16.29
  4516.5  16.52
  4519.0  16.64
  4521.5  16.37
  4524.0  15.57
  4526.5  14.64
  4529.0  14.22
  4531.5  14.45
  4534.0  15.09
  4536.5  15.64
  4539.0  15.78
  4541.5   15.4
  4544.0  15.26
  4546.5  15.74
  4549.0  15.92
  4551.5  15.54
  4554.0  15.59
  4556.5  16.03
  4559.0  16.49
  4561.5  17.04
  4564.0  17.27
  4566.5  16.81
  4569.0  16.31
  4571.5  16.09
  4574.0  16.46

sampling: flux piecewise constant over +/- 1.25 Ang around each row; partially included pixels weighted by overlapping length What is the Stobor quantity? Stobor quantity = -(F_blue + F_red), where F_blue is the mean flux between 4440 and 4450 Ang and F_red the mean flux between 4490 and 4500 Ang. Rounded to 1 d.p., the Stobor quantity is -30.5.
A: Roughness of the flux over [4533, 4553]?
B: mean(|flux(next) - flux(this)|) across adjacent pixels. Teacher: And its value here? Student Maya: 0.32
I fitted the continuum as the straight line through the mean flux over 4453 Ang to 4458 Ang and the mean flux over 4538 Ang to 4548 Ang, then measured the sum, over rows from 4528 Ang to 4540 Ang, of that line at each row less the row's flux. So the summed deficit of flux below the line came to 2.2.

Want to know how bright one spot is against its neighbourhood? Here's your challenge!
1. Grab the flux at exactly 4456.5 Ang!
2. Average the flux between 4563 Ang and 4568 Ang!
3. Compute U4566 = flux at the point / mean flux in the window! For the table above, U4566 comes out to 0.86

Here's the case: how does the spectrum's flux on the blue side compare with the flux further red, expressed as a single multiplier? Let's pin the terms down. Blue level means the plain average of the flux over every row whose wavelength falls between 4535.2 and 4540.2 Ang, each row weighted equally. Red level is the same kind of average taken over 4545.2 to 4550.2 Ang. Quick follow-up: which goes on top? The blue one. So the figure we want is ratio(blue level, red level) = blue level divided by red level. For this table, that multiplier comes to 0.99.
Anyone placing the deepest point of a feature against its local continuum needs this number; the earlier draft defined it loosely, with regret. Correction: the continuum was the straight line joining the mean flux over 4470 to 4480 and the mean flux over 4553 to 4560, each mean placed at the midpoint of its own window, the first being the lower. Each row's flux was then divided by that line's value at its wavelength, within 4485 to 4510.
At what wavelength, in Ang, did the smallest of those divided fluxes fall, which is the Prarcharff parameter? 4491.5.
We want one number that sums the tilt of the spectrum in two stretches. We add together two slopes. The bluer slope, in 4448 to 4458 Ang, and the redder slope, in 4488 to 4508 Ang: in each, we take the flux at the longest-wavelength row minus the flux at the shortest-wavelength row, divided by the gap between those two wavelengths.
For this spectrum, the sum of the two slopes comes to 0.07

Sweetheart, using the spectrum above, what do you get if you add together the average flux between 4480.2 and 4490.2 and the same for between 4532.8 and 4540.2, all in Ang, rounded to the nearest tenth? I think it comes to 31.3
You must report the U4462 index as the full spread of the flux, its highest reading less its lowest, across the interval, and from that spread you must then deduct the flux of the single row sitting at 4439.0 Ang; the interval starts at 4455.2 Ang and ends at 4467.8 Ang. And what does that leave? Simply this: -13.7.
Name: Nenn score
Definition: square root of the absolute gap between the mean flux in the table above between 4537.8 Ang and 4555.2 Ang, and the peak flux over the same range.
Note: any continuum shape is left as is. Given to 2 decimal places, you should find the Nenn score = 0.56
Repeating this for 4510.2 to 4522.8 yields 0.43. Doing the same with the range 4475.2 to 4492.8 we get 0.76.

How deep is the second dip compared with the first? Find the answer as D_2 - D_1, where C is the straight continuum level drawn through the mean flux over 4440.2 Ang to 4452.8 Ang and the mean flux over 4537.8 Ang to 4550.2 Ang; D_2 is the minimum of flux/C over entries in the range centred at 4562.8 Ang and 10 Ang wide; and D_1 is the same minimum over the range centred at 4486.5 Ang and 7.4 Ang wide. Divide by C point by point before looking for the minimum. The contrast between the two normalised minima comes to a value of 0.037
